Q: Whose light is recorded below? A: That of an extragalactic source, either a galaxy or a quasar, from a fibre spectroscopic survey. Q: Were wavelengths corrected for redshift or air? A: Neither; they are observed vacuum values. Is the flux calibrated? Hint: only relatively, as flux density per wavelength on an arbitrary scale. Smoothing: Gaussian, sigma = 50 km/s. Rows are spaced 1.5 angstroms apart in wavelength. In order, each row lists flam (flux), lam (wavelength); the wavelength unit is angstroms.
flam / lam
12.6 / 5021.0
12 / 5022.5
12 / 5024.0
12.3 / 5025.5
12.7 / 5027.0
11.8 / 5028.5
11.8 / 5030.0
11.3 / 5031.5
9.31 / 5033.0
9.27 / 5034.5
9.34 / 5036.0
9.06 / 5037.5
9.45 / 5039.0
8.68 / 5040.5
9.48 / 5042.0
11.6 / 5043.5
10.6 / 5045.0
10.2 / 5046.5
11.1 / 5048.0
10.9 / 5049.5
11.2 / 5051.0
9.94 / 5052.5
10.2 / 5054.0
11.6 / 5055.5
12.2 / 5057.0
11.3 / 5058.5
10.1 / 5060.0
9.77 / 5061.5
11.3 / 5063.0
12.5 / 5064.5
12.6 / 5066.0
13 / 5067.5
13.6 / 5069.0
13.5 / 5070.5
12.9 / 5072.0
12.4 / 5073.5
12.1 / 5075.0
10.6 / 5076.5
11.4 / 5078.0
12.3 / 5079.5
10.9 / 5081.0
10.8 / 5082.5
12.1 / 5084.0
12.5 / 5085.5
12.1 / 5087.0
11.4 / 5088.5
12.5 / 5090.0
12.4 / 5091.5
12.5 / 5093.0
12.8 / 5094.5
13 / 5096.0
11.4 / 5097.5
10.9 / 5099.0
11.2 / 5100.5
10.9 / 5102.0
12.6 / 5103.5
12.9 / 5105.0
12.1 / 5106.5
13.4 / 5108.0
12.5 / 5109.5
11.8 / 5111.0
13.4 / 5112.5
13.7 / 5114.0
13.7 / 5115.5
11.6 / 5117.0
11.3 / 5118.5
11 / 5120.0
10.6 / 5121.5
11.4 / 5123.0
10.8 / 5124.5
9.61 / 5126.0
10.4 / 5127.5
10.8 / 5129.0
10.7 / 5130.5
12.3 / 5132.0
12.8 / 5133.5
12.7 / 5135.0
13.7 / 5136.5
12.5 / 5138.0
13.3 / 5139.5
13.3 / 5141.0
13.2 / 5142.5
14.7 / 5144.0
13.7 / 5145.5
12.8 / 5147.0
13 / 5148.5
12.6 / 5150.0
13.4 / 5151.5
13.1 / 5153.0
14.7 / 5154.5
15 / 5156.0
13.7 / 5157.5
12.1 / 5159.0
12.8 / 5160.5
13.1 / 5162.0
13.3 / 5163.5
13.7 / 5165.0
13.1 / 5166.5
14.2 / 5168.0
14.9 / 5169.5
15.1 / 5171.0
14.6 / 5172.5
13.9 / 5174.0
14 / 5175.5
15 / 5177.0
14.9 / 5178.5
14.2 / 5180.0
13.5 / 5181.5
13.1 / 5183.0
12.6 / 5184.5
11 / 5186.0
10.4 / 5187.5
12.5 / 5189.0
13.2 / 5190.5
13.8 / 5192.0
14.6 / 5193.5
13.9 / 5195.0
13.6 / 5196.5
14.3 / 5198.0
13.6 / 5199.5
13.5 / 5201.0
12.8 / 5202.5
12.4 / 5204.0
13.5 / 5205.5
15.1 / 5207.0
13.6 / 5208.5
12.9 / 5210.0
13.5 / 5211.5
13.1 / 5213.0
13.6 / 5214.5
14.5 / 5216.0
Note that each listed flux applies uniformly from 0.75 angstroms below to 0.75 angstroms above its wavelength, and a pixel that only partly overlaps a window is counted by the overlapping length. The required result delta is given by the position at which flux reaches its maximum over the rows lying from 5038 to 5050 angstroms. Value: 5043.5 angstroms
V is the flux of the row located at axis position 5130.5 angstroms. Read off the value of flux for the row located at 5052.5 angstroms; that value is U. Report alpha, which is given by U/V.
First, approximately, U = 9.94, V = 10.7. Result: 0.93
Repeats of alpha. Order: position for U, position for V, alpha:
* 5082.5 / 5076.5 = 1.02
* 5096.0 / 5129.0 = 1.20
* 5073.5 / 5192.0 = 0.90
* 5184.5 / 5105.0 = 0.98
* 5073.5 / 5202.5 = 0.97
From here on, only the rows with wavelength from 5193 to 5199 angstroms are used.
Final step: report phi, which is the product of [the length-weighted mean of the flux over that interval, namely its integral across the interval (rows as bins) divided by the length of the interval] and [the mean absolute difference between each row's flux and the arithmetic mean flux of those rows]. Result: 4.9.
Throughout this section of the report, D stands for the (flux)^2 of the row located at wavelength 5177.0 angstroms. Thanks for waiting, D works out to 225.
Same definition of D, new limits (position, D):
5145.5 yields 188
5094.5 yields 164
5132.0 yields 151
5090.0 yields 156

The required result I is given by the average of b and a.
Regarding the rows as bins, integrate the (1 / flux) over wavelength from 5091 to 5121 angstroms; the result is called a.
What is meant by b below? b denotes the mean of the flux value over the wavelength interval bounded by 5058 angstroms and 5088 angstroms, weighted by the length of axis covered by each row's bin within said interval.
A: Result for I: 7.2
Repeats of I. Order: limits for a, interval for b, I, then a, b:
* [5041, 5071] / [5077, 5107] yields 7.3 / 2.69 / 11.9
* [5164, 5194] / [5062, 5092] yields 7.2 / 2.23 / 12.1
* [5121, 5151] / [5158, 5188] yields 8.0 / 2.48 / 13.5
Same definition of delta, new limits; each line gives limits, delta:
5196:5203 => 5198.0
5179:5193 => 5180.0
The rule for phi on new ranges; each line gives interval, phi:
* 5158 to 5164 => 4.8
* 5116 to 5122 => 3.7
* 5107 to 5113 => 8.0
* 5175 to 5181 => 6.2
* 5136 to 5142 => 4.6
